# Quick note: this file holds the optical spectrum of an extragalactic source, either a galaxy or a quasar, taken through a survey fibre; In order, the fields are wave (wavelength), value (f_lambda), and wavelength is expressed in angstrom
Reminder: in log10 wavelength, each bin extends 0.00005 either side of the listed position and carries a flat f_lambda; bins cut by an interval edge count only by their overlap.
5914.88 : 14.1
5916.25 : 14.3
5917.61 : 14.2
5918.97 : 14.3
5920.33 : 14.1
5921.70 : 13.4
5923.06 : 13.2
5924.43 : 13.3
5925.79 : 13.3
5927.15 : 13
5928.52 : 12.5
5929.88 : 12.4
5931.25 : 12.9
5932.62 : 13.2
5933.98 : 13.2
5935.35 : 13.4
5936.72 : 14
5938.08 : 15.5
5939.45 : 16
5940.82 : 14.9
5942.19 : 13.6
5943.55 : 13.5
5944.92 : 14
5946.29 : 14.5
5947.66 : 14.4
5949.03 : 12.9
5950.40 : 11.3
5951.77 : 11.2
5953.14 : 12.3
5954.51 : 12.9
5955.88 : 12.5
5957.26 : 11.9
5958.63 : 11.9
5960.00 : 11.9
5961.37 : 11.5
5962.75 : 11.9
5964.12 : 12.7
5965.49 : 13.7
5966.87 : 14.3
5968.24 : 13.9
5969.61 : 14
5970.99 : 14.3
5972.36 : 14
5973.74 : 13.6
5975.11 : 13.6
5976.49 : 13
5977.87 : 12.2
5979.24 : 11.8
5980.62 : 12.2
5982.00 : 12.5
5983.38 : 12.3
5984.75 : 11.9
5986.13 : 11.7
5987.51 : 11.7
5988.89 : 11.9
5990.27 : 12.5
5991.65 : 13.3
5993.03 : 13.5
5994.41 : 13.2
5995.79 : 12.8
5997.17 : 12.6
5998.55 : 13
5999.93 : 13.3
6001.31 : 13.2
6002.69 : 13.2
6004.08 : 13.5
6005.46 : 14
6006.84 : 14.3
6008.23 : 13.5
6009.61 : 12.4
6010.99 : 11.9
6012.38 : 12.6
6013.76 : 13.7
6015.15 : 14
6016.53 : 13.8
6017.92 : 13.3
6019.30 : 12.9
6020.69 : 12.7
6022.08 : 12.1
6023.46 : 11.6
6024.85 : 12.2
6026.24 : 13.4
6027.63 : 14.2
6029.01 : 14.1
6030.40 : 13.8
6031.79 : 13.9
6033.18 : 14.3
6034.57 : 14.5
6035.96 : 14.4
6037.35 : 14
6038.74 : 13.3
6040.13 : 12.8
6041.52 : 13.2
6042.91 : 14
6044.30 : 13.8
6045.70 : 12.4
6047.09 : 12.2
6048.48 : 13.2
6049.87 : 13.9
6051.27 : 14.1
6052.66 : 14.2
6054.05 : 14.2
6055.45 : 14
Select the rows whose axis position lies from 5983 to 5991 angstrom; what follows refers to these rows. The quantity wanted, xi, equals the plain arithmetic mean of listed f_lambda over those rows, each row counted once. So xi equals 12.0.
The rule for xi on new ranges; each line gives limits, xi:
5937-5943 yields 15.0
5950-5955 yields 11.9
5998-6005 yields 13.2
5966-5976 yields 14.0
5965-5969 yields 14.0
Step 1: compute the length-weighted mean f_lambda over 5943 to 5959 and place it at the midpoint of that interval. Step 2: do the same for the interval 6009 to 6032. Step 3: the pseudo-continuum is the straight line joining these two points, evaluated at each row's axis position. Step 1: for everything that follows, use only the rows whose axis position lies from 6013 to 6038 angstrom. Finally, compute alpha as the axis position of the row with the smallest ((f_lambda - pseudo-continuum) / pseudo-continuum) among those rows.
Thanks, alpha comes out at 6023.46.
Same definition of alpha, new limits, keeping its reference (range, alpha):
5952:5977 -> 5961.37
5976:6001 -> 5987.51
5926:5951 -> 5950.40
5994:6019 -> 6010.99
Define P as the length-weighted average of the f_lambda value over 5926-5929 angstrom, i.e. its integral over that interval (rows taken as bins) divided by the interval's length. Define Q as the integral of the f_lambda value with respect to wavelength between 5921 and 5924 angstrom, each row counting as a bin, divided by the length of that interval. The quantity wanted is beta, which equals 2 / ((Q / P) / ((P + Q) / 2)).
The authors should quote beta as 25.3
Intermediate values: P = 12.9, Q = 13.3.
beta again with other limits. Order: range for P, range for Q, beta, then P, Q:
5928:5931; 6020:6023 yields 25.2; 12.5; 12.4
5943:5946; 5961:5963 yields 30.3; 13.8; 11.6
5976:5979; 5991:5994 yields 24.1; 12.5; 13.4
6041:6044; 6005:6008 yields 27.0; 13.7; 14.0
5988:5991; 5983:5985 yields 24.4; 12.2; 12.2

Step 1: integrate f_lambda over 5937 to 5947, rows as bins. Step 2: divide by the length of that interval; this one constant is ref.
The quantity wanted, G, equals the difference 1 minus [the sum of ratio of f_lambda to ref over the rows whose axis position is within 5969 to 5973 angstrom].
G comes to -1.9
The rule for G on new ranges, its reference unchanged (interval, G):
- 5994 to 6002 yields -4.4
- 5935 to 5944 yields -5.9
